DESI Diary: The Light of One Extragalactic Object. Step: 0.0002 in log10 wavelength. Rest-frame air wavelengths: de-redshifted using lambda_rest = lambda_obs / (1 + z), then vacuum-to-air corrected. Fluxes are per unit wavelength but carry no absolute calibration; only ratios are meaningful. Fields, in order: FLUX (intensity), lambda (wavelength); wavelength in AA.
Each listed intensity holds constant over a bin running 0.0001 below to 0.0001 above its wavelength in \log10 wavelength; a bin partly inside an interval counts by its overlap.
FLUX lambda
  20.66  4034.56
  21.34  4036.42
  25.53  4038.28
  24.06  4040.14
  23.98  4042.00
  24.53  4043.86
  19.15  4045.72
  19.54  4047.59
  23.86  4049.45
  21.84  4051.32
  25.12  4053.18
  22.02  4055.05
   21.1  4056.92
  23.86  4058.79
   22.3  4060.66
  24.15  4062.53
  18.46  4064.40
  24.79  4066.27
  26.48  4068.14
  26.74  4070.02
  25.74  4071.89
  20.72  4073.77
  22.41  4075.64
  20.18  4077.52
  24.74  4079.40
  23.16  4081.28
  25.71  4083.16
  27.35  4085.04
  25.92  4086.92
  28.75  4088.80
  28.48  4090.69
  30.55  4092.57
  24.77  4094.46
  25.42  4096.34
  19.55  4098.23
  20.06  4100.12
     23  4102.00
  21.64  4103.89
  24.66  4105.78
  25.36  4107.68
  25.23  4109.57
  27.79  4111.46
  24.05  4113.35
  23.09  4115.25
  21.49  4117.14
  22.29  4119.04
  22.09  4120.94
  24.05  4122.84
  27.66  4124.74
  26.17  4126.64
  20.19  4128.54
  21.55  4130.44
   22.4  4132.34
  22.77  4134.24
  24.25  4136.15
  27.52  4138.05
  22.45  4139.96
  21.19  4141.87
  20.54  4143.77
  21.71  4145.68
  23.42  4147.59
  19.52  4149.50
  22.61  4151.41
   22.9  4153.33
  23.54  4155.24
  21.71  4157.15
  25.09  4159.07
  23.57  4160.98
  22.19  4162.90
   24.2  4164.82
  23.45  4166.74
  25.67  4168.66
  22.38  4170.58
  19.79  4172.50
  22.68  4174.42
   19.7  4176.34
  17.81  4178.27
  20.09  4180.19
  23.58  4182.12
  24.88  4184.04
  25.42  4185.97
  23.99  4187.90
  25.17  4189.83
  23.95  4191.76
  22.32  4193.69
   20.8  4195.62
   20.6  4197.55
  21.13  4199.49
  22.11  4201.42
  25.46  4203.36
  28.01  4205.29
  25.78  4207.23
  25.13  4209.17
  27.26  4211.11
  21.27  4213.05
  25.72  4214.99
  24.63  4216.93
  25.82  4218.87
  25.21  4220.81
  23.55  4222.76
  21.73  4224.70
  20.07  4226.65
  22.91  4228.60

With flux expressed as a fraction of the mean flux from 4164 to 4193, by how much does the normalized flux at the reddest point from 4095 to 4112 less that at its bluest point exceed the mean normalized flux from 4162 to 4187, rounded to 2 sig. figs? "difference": -0.88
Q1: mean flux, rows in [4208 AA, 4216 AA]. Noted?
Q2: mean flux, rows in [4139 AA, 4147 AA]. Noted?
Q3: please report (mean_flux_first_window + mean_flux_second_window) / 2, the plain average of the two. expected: 23.2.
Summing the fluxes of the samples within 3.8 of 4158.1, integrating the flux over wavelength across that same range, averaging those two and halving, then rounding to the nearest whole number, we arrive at 68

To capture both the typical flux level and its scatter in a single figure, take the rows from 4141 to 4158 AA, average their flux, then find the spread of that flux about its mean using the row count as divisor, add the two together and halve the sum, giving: 11.6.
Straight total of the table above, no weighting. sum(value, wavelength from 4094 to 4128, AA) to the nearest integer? 428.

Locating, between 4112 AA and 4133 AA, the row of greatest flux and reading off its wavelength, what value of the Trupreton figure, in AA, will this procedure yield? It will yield 4124.74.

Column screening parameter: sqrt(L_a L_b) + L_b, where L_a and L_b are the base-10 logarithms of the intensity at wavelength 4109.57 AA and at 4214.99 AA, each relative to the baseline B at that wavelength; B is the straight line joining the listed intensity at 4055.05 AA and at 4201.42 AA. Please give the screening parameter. 0.13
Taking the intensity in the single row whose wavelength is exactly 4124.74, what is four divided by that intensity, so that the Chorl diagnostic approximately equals 0.145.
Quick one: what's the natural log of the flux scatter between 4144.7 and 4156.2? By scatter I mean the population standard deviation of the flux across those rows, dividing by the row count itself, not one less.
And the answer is 0.32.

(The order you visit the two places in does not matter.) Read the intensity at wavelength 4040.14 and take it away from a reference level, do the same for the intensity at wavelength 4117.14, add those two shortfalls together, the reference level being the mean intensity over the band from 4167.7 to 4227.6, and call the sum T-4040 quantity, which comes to 1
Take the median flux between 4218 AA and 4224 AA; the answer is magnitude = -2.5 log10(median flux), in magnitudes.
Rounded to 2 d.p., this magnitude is -3.50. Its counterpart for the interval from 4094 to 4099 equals -3.48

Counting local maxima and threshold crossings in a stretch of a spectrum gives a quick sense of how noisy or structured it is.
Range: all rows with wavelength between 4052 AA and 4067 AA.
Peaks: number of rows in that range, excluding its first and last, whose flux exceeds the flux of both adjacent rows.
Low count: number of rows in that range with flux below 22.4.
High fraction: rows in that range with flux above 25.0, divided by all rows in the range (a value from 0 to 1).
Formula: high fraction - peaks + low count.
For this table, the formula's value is 2.1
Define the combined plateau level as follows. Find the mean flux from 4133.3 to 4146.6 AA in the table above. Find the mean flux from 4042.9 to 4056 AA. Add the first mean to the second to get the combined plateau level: 45.2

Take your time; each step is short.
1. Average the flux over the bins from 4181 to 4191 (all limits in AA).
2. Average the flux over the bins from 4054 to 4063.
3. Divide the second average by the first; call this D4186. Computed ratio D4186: 0.92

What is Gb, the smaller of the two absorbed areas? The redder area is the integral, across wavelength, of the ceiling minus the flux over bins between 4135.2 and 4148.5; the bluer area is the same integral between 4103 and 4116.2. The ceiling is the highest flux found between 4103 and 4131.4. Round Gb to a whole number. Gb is 43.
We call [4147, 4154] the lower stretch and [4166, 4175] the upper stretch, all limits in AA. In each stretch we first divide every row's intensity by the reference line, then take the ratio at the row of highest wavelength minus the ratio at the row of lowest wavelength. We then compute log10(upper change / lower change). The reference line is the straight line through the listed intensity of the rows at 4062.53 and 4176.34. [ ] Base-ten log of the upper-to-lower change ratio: 0.2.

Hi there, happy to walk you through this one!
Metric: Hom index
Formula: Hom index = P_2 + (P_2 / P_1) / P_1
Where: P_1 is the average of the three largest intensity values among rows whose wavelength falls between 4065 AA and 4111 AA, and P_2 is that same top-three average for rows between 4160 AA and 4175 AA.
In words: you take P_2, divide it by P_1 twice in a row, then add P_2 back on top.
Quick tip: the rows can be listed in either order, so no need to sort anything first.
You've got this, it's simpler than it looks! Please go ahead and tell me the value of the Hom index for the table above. 24.5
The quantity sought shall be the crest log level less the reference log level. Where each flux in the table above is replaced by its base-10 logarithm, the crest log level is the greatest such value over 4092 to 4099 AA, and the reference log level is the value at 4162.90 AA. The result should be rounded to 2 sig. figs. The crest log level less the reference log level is 0.14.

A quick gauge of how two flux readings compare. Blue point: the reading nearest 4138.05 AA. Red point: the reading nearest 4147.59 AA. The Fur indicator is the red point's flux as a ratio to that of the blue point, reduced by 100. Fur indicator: -99.1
